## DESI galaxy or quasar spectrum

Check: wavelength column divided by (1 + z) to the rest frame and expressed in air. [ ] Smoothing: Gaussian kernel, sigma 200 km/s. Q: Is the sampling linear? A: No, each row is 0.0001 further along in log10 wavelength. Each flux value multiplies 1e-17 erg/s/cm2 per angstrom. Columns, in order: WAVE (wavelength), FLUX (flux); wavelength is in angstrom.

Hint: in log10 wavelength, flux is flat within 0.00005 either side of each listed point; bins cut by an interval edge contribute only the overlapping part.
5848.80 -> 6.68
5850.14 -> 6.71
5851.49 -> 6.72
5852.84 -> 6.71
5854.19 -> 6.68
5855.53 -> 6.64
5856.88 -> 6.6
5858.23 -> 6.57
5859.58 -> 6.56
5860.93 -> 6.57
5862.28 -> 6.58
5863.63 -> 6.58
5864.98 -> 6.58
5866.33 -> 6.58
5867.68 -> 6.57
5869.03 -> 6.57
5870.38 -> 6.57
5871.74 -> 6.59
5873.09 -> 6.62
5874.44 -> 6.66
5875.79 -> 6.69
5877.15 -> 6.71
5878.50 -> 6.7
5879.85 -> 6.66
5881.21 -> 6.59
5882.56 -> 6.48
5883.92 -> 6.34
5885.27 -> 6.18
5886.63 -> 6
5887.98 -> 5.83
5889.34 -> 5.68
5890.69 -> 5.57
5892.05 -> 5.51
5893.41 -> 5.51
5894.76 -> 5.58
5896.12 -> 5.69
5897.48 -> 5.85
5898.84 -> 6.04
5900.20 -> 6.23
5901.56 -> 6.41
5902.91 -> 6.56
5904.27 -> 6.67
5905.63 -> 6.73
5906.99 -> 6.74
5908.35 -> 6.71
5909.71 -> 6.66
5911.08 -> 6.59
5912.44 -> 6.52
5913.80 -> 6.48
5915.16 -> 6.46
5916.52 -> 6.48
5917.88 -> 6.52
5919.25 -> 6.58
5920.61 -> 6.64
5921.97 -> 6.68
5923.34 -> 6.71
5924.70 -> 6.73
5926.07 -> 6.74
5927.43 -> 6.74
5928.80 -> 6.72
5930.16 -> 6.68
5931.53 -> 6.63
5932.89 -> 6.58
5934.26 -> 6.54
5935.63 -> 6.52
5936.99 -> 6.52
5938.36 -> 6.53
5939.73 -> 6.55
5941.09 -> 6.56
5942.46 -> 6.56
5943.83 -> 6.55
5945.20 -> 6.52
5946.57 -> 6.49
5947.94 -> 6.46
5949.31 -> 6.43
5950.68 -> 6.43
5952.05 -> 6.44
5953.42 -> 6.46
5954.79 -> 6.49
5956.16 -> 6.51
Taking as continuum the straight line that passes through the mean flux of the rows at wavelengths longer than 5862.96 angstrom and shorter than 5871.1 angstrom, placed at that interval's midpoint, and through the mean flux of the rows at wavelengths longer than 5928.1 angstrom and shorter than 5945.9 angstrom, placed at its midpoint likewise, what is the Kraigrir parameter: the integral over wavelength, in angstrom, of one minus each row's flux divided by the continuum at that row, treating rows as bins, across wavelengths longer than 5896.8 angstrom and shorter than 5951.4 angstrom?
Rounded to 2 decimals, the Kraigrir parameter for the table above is 0.25 angstrom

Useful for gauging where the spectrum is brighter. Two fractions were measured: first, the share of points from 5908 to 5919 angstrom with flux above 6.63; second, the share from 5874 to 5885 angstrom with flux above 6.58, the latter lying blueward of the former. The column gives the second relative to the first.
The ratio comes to 3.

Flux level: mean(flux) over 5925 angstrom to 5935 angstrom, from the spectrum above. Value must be 6.66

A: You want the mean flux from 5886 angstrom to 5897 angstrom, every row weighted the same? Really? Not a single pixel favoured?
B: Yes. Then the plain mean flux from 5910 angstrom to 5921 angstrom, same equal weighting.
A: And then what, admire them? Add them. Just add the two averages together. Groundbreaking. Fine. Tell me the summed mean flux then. 12.2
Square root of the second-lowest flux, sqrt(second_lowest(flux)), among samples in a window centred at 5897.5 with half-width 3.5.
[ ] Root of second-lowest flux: 2.39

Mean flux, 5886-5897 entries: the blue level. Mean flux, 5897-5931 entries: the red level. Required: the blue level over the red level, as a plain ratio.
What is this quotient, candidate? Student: 0.865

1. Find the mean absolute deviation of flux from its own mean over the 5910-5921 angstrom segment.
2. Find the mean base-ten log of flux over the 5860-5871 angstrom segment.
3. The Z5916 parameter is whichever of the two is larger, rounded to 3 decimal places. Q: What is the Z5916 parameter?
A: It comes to 0.818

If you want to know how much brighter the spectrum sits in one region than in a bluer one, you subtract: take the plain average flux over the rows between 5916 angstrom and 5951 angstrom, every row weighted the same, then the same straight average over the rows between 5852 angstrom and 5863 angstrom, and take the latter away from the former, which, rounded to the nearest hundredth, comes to -0.03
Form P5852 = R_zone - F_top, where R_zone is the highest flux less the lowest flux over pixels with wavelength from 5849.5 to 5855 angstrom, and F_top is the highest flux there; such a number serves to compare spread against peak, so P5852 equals -6.68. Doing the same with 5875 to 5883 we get -6.48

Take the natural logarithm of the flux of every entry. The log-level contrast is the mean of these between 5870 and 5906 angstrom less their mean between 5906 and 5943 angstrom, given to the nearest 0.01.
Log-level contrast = -0.06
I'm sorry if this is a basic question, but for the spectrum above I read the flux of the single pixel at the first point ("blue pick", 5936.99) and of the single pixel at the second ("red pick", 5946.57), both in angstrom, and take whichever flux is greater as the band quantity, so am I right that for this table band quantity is 6.52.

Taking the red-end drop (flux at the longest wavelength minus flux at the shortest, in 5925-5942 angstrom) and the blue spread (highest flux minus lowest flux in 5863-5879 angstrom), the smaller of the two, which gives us -0.18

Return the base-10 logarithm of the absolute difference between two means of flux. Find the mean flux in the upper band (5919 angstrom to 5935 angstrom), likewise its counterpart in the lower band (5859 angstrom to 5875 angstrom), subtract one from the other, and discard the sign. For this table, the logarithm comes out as -1.1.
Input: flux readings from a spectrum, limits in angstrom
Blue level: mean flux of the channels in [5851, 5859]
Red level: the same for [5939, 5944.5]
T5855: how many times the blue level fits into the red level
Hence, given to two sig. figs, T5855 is 0.99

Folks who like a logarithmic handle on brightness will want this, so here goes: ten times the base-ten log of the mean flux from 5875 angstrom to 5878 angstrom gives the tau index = 8.26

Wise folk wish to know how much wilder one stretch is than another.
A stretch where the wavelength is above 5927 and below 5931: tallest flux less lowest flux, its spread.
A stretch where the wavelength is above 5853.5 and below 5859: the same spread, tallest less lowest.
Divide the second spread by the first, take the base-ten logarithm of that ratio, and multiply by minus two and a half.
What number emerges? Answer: -0.66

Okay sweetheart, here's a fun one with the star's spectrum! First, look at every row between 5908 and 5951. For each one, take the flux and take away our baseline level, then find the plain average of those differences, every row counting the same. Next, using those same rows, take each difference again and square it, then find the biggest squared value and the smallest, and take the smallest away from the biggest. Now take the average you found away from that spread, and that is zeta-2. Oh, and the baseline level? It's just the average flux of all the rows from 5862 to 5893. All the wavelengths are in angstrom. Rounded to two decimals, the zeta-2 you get -0.07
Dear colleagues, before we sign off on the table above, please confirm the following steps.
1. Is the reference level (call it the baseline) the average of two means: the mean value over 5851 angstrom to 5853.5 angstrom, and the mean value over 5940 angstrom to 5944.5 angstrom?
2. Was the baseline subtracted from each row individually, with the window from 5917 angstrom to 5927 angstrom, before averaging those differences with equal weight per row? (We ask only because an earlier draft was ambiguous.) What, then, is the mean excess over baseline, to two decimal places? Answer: 0.02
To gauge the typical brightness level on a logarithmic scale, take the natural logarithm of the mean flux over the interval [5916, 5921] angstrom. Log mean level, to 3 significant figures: 1.88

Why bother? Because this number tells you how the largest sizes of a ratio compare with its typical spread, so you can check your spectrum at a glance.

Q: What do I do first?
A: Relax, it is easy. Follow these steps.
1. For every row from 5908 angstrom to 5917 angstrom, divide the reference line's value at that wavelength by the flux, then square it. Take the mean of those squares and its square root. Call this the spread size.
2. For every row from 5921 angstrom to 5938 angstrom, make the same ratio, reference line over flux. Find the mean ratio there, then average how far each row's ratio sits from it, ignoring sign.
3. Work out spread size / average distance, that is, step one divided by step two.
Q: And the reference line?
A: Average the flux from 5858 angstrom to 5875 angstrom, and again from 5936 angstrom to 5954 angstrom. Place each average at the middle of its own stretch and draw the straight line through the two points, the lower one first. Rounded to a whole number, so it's 94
